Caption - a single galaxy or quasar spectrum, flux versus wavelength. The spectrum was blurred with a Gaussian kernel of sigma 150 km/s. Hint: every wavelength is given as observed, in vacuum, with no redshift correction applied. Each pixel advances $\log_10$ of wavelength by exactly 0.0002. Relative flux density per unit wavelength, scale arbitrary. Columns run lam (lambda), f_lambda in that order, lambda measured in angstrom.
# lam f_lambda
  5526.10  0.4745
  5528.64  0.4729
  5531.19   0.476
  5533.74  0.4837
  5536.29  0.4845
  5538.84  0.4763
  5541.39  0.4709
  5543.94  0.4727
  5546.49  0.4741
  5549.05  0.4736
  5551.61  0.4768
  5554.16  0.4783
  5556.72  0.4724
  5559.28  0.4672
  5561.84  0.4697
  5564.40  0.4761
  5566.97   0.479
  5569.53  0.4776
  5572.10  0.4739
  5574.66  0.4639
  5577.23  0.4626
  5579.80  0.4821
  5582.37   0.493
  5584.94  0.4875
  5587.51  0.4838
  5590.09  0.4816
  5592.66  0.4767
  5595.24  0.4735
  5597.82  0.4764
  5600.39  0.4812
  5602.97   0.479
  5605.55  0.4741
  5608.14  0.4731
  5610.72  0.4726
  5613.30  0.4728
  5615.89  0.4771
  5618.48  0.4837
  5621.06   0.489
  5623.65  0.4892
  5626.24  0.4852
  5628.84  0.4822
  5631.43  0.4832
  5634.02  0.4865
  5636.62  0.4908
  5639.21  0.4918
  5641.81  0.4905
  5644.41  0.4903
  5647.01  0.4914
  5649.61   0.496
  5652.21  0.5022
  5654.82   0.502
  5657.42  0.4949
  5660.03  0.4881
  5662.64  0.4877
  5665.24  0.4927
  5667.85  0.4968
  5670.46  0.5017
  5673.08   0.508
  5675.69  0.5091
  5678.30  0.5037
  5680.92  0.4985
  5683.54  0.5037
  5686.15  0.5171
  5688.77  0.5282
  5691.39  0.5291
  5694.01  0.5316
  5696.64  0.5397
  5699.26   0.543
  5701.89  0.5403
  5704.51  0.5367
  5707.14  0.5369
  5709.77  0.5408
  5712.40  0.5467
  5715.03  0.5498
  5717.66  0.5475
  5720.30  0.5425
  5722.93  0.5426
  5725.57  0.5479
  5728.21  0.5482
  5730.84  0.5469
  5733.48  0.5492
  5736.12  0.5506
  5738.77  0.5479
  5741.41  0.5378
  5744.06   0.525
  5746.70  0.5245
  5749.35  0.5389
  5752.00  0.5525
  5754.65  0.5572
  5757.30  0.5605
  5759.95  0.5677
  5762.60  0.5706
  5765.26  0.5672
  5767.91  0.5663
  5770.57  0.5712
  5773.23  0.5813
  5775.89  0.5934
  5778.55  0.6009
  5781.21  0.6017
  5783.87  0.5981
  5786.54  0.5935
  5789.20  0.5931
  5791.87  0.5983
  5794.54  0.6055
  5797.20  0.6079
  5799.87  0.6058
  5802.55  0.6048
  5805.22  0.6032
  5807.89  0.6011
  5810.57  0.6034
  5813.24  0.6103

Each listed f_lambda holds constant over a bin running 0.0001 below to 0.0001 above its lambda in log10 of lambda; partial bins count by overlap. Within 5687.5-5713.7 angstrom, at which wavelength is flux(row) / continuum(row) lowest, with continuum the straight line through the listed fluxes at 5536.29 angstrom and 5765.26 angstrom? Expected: 5691.39 angstrom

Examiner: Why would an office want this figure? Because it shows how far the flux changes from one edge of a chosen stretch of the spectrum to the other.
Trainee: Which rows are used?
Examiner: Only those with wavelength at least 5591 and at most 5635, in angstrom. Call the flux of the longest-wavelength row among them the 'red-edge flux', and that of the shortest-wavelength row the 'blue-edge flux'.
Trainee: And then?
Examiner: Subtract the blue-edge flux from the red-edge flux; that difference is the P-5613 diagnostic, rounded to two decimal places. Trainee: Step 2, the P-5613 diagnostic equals 0.01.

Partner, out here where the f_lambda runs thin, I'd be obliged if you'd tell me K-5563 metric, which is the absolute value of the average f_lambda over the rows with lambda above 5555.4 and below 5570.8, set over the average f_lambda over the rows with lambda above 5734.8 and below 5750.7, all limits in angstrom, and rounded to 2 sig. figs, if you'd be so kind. 0.88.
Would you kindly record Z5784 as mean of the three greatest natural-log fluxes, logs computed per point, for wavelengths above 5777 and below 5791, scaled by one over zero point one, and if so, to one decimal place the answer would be -5.1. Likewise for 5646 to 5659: -6.9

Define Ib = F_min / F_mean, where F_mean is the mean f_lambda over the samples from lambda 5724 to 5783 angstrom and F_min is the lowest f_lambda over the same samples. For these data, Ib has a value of 0.94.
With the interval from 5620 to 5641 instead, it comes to 0.99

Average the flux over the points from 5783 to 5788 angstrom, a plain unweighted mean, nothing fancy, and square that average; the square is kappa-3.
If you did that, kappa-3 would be 0.355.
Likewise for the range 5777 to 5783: 0.362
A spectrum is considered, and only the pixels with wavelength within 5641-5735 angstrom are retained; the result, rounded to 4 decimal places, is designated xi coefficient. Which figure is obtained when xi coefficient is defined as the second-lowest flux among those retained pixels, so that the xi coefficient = 0.4881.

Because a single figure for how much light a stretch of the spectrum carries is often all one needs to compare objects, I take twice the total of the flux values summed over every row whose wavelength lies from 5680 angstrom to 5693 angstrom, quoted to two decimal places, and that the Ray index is 5.15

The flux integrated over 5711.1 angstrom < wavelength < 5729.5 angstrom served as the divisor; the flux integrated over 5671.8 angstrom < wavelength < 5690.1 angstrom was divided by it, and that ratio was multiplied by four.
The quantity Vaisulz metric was 3.71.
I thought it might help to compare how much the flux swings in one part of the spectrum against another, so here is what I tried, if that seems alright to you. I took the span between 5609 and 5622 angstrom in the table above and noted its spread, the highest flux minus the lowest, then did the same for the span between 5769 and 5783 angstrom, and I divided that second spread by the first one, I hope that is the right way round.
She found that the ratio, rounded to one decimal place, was 1.9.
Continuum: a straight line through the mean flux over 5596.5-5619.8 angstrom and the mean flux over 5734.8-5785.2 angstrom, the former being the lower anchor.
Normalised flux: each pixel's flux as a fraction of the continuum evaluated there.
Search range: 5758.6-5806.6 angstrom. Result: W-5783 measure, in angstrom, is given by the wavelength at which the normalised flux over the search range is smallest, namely 5767.91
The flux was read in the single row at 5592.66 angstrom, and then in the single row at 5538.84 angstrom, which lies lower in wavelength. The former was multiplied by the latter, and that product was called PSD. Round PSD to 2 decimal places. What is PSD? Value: 0.23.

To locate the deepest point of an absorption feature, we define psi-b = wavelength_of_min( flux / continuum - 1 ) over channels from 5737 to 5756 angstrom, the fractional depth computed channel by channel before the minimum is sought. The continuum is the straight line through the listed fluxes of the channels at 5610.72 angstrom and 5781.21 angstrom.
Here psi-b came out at 5746.70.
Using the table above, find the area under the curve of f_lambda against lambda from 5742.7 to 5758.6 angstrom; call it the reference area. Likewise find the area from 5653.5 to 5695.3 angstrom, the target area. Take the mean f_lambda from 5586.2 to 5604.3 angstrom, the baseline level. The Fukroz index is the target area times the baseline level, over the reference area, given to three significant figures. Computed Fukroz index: 1.17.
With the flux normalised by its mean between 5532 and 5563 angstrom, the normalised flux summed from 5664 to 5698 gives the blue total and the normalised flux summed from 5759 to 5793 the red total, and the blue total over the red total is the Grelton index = 0.876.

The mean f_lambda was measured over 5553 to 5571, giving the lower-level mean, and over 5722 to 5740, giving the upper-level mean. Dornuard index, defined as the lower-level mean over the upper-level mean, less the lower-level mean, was 0.392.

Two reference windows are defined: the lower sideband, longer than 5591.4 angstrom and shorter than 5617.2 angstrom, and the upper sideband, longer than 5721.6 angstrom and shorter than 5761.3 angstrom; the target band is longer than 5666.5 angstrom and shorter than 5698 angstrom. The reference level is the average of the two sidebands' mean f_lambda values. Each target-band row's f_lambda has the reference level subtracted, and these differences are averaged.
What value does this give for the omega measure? 0.003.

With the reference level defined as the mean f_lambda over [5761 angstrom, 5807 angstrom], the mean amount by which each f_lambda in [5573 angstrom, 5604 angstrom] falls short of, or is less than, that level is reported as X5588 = 0.11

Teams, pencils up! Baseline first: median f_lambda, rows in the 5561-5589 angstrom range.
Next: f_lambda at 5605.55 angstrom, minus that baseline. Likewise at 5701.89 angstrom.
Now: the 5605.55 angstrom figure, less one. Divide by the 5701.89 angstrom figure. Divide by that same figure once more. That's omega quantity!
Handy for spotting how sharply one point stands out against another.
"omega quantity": -255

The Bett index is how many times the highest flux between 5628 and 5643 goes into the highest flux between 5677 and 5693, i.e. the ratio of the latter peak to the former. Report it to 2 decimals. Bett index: 1.08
